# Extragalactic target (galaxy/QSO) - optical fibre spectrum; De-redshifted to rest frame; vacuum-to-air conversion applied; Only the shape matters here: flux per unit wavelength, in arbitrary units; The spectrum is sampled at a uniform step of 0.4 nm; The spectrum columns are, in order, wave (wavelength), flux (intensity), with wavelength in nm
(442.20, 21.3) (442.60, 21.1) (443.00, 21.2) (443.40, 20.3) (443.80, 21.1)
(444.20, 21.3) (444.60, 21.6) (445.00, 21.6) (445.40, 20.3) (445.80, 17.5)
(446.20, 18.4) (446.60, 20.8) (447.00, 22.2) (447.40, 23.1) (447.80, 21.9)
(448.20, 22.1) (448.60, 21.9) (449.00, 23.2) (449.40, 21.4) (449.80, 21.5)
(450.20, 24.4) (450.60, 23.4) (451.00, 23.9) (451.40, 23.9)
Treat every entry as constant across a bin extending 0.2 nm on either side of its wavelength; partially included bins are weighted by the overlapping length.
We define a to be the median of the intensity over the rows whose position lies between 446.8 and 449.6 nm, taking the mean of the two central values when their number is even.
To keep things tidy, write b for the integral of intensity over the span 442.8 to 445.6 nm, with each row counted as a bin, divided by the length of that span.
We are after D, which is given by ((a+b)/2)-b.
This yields 0.5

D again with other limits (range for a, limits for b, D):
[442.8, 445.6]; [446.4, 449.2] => -0.5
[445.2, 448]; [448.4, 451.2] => -1.0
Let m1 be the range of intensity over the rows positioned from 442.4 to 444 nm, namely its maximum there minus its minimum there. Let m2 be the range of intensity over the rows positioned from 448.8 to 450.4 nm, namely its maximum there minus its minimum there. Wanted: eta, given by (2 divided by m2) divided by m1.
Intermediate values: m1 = 0.9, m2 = 3.0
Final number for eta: 0.7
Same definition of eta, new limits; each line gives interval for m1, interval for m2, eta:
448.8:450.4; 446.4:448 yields 0.3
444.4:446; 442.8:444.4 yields 0.5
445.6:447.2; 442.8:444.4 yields 0.4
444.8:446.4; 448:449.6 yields 0.3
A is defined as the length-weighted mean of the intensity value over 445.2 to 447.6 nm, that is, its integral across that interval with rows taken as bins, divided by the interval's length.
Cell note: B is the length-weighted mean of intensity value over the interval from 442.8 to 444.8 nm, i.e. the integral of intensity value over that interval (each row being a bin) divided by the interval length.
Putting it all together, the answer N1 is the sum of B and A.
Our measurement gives 41.5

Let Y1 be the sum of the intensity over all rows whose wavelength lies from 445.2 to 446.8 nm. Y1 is 77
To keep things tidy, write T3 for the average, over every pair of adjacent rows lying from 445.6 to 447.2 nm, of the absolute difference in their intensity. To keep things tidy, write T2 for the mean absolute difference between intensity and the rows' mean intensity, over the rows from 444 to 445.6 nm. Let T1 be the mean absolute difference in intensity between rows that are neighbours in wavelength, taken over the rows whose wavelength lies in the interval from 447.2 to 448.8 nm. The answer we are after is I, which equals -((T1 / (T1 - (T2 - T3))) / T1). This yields -0.61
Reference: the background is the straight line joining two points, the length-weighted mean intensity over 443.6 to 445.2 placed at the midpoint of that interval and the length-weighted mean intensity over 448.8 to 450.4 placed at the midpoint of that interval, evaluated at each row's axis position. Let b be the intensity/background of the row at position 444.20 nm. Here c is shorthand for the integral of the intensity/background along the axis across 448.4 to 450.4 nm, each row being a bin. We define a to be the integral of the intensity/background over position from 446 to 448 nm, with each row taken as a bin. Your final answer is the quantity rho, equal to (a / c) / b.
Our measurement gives 0.97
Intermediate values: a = 1.93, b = 1.00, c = 1.99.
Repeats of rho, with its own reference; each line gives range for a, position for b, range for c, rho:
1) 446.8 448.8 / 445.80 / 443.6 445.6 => 1.26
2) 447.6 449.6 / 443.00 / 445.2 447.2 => 1.08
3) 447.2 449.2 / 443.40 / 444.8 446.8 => 1.16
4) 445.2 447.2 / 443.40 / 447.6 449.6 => 0.96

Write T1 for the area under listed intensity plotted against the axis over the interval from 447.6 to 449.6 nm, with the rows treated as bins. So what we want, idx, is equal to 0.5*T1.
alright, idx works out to 22.1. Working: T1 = 44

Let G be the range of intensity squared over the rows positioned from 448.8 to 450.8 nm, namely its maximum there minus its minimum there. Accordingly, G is 137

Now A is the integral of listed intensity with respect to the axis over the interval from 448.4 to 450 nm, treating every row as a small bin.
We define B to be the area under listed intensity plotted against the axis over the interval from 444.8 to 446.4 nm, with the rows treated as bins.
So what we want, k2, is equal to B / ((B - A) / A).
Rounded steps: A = 35.2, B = 31.1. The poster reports -268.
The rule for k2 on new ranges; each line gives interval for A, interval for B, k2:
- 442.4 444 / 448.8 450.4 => 446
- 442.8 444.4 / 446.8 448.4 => 555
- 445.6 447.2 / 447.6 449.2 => 276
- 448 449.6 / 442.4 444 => -605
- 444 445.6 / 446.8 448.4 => 673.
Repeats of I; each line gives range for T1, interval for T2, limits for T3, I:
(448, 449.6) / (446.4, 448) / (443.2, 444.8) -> -1.13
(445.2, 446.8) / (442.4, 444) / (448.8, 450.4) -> -0.30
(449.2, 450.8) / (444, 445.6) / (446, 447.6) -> -0.41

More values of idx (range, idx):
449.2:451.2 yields 22.9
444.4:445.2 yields 8.6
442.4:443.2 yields 8.5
